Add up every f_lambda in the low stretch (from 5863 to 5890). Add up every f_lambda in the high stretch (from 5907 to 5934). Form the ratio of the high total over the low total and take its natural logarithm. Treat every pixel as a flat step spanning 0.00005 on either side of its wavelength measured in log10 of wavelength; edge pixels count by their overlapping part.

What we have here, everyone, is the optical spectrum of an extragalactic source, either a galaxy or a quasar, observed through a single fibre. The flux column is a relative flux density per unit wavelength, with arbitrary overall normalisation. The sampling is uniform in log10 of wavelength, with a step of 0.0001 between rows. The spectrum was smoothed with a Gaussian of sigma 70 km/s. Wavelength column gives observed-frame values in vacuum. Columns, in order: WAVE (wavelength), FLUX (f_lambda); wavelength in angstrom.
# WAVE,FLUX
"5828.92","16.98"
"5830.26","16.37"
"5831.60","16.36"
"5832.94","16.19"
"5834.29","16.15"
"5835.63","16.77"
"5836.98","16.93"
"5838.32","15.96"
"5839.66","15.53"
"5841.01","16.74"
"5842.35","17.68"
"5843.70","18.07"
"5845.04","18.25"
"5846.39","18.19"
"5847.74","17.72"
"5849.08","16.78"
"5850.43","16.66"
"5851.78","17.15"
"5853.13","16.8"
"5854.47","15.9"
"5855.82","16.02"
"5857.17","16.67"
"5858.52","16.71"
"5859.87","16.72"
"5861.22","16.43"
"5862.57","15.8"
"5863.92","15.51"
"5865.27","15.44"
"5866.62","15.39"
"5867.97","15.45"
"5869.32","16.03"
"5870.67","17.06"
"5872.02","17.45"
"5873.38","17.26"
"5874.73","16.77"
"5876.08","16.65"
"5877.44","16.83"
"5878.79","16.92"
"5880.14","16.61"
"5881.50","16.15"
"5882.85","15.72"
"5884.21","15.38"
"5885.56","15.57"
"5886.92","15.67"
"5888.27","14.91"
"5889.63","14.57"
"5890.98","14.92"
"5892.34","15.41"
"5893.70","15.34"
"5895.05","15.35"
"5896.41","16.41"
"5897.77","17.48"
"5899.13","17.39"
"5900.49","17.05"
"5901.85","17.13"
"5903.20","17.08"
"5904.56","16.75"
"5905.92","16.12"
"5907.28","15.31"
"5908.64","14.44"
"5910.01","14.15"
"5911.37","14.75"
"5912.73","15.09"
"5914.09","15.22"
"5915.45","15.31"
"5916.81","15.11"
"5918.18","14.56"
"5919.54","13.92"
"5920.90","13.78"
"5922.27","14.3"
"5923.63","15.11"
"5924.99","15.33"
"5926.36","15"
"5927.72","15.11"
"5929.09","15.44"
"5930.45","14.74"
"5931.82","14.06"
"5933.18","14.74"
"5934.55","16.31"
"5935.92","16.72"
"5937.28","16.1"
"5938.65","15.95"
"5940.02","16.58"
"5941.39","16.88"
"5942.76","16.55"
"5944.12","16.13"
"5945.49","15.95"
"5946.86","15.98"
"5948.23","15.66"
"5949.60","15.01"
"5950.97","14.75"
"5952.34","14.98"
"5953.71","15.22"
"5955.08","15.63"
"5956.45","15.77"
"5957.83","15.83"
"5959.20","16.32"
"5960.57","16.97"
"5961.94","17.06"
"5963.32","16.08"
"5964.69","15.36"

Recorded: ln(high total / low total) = -0.084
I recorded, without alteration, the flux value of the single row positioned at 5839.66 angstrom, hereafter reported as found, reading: 15.53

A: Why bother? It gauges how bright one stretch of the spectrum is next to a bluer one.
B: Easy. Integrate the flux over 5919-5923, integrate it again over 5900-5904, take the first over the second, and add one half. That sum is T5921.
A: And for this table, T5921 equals 1.32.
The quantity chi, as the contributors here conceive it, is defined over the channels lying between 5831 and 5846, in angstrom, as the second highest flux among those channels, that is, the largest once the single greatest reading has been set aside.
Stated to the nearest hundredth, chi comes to 18.07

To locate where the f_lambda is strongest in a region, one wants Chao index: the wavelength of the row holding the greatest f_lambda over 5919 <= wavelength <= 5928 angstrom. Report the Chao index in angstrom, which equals 5924.99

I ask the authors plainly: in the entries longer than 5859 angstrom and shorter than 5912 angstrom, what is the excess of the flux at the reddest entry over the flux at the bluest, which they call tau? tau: -2.0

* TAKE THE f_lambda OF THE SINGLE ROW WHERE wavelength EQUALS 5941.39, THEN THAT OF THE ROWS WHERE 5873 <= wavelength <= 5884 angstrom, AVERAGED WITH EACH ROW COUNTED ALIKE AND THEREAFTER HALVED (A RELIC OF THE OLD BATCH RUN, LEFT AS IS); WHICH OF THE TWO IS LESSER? 8.3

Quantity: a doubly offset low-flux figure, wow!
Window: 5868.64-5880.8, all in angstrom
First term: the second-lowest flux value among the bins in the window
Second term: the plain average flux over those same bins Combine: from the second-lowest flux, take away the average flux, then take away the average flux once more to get -17.1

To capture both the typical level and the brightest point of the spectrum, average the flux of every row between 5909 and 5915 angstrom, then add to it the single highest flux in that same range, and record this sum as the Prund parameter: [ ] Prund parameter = 30.0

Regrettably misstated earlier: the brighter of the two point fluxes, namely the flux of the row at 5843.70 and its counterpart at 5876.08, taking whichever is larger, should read 18.1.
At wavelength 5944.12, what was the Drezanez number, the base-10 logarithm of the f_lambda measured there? 1.208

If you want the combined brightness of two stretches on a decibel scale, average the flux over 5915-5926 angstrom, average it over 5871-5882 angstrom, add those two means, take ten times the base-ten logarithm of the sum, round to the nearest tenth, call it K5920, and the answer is 15.0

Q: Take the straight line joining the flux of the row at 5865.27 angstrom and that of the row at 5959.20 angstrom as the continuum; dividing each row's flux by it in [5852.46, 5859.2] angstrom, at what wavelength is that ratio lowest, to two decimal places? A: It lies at 5854.47 angstrom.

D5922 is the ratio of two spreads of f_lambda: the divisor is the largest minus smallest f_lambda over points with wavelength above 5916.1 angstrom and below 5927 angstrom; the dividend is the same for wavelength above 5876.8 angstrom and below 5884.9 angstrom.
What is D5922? 0.99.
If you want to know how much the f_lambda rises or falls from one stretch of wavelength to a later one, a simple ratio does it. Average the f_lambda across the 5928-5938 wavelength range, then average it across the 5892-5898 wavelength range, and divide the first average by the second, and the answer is 0.97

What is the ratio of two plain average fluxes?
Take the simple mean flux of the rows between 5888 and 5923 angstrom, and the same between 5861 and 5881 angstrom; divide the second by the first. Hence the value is 1.06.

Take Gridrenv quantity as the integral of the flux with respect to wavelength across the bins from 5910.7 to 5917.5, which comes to 103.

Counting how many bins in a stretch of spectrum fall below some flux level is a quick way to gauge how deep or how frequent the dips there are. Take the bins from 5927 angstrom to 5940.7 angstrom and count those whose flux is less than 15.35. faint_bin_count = 4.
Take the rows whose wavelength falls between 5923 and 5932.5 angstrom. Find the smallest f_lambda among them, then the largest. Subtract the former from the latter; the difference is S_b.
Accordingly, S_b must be 1.38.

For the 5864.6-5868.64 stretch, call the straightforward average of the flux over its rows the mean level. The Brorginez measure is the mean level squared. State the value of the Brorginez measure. 238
